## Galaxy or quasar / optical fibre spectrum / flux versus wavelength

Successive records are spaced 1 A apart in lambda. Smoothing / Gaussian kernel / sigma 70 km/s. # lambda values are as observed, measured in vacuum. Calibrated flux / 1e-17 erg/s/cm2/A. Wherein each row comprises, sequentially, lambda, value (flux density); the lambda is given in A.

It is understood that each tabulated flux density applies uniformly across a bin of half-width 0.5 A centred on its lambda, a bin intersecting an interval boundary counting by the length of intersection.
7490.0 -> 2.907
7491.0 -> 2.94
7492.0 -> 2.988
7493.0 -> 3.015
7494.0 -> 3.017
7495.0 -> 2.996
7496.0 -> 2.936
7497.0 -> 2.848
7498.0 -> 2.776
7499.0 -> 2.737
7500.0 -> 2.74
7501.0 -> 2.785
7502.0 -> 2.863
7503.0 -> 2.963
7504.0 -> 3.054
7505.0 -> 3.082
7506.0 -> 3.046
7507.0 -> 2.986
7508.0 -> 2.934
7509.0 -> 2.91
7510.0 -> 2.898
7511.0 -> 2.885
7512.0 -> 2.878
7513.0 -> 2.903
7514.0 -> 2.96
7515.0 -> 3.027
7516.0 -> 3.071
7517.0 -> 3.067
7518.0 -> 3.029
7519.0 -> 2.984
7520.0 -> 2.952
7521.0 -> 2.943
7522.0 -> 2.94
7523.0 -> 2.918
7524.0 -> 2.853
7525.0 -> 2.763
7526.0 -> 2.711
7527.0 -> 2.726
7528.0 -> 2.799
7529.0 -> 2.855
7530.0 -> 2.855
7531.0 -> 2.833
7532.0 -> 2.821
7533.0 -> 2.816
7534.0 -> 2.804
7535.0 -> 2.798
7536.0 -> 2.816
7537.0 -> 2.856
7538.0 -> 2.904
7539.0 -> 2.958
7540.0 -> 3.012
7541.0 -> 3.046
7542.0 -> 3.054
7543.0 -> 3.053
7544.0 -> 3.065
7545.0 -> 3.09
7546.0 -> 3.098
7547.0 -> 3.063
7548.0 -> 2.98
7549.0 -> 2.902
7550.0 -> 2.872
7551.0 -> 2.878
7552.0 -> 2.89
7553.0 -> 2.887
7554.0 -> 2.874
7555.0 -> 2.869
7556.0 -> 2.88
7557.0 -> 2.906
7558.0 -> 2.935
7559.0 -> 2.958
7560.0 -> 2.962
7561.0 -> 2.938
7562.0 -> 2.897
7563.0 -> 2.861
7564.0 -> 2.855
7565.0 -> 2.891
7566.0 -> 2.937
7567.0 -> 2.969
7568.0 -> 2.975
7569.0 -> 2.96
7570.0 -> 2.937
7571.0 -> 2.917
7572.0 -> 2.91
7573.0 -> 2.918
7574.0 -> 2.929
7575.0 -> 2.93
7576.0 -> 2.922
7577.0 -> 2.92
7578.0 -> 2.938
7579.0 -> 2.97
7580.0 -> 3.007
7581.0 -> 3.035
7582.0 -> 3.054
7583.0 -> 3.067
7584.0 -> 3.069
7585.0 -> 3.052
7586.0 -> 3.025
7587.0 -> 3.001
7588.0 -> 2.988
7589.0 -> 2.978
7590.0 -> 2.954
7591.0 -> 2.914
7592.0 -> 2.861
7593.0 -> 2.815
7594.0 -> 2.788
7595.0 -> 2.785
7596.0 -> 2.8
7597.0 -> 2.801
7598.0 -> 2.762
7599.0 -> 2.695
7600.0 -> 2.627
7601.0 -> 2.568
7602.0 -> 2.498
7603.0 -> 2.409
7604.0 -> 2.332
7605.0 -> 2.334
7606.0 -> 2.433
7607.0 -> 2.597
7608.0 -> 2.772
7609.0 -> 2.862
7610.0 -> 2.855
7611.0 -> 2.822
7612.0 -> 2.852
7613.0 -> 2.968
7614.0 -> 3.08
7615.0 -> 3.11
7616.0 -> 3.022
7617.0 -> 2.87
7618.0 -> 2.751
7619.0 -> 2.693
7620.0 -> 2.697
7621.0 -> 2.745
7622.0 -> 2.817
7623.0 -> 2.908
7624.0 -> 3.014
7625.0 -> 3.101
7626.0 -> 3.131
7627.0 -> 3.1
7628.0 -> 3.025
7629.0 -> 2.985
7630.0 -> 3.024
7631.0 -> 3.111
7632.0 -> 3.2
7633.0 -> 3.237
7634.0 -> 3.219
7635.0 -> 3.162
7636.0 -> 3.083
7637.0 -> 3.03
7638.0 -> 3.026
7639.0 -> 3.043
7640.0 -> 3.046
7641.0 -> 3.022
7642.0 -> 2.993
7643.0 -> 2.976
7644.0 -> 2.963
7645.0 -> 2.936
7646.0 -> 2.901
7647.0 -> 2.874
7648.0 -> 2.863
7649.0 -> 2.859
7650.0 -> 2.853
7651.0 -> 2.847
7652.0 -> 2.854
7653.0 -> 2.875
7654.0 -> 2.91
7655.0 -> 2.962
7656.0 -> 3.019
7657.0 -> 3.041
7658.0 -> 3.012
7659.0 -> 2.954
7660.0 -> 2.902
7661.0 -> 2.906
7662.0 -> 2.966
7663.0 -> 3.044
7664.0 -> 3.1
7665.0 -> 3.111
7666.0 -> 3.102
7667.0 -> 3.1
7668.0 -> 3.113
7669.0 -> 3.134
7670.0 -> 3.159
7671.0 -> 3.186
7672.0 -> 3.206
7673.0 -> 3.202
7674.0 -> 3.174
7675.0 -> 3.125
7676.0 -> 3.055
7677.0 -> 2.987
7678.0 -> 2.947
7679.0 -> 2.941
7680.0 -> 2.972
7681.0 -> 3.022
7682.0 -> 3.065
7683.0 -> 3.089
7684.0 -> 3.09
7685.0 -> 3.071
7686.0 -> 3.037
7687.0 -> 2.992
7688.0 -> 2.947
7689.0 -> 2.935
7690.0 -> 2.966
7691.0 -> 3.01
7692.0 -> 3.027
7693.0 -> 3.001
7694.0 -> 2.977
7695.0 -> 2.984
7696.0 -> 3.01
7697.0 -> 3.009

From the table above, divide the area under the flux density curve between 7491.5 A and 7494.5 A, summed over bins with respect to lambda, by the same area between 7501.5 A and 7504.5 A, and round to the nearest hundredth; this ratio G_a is 1.02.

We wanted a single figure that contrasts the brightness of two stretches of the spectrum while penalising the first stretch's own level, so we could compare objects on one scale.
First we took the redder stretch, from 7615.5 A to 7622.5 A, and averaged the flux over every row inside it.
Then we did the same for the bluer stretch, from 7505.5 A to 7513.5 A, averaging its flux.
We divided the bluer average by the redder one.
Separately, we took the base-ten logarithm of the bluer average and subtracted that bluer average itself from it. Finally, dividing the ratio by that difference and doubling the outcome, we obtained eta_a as -0.85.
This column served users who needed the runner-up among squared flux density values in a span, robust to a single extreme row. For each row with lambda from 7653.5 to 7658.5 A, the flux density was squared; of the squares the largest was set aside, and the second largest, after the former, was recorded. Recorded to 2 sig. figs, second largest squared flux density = 9.1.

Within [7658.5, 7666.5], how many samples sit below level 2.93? 2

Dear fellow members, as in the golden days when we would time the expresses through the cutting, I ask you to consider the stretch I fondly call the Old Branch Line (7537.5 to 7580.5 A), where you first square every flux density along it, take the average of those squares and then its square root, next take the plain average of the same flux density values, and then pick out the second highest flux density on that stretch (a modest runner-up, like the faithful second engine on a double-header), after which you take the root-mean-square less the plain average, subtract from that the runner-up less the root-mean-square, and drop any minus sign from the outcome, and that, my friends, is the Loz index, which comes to 0.14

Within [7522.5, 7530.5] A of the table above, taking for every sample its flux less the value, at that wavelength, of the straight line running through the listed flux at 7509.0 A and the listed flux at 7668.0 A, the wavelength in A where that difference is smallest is 7526.0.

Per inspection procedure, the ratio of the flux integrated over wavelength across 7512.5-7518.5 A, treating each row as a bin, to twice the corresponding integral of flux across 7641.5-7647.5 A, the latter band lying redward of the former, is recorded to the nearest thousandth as 0.512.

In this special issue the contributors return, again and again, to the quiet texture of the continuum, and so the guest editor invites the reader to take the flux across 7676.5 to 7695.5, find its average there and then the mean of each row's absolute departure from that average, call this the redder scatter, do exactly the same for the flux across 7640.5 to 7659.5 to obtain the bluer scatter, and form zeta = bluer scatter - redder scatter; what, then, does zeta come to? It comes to 0.02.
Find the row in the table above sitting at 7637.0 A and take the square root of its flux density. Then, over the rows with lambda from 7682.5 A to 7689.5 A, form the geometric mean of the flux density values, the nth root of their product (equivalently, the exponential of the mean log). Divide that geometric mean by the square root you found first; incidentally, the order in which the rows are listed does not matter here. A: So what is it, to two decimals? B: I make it 1.74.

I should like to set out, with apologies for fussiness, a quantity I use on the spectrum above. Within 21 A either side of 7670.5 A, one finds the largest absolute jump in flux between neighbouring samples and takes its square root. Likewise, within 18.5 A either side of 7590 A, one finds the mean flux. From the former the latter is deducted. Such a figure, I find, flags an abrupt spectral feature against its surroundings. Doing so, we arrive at -2.54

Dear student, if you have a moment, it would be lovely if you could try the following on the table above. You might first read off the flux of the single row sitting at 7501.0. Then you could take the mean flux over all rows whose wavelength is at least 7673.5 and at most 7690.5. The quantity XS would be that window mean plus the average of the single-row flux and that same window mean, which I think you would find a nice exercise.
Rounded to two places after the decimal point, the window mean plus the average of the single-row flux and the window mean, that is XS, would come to 5.93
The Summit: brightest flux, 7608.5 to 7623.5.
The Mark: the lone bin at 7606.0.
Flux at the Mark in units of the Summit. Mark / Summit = 0.78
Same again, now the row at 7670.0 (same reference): 1.02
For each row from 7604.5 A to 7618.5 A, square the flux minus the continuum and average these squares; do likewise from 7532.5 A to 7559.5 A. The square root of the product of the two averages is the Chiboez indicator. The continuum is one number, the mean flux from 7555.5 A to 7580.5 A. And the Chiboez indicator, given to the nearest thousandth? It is 0.023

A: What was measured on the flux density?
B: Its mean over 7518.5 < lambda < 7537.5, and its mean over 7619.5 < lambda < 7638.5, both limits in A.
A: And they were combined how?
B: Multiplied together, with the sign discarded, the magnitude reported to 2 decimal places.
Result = 8.63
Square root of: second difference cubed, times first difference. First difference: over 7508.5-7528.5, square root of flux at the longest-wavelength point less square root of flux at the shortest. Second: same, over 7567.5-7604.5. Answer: 0.0159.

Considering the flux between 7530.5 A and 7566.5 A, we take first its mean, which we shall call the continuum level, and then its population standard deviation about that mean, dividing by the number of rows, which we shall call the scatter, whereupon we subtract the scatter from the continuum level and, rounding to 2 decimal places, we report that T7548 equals 2.84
